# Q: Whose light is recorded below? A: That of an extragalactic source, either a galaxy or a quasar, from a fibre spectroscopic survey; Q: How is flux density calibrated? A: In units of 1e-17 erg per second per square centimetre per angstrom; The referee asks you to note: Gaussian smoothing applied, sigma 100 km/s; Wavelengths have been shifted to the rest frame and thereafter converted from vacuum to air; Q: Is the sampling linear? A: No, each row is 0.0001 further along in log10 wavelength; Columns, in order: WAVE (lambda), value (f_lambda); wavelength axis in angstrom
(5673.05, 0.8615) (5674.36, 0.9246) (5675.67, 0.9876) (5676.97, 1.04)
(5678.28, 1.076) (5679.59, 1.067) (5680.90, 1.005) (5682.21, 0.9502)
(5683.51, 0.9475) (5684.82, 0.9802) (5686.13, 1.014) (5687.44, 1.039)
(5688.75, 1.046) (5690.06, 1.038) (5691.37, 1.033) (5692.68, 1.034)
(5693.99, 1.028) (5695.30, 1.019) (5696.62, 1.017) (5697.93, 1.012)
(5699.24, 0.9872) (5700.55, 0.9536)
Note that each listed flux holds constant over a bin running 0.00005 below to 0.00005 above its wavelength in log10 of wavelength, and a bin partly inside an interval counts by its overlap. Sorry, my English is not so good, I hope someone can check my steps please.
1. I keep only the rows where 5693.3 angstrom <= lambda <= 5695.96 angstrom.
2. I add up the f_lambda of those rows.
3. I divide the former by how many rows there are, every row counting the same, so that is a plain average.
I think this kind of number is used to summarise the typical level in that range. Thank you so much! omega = 1.02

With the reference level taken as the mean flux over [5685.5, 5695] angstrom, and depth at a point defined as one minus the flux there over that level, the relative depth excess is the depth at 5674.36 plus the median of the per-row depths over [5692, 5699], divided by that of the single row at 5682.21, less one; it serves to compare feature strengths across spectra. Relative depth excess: 0.5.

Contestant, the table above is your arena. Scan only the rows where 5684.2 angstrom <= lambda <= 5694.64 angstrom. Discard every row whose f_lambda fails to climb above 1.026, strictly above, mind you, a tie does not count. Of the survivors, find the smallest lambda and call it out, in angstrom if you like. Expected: 5687.44 angstrom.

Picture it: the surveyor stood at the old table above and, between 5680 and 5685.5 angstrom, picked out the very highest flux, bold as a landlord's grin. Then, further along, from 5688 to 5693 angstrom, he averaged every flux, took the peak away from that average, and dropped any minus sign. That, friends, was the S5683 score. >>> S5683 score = 0.033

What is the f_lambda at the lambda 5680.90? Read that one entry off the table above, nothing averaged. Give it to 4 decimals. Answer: 1.0050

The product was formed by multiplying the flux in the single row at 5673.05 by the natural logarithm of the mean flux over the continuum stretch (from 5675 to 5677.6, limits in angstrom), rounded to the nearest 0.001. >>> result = 0.012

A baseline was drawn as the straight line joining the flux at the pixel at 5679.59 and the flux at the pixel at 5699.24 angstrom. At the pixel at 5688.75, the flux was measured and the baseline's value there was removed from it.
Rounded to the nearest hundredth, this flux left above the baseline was 0.02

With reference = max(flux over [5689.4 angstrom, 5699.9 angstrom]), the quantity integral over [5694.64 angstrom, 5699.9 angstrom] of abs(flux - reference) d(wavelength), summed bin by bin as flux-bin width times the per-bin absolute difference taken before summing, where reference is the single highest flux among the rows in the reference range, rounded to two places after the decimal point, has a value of 0.15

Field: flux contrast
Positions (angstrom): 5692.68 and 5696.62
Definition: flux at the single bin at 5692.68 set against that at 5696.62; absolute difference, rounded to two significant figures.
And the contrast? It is 0.017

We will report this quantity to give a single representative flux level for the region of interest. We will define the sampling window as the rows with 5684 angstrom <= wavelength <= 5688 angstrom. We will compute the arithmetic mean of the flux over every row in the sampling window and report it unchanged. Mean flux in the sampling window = 1.01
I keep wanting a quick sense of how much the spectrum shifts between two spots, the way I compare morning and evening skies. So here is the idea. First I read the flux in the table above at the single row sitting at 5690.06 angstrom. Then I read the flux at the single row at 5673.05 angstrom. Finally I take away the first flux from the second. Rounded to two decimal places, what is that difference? -0.18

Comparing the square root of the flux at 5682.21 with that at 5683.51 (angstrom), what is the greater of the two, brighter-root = 0.97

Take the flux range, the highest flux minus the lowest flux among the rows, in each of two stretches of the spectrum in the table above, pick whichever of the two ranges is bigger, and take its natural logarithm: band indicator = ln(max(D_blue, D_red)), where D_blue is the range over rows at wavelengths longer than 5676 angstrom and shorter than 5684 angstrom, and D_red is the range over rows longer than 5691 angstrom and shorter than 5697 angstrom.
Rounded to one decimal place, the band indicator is -2.1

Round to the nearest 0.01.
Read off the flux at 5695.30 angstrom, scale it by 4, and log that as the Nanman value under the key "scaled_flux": 4.08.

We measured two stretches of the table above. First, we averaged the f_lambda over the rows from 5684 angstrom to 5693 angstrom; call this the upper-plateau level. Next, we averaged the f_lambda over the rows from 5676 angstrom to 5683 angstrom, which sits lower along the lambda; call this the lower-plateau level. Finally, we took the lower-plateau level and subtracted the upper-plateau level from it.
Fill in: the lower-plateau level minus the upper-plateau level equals 0.001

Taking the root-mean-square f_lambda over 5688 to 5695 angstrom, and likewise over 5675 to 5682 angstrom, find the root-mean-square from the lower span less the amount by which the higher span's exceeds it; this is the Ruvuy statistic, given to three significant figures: 1.04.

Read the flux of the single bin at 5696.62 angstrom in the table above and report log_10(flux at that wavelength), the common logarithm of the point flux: 0.007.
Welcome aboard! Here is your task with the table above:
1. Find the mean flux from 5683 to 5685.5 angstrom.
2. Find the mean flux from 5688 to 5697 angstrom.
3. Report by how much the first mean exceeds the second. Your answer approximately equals -0.07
